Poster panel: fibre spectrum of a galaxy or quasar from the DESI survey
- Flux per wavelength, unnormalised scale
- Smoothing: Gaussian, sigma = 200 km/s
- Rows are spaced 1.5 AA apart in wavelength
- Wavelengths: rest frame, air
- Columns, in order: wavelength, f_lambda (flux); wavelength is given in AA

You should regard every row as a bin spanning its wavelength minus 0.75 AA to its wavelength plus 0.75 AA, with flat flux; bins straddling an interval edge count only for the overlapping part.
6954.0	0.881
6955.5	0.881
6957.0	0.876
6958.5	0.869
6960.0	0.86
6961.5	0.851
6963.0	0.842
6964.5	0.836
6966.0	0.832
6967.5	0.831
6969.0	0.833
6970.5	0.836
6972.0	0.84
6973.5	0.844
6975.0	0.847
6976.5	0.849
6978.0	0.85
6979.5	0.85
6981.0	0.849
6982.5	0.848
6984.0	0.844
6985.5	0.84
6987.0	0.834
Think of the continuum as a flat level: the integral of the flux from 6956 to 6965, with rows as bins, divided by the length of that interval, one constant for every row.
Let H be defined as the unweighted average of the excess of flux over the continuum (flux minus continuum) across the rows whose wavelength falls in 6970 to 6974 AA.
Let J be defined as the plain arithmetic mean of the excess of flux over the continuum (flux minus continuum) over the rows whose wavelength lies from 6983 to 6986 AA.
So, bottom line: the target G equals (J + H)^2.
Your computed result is 0.0010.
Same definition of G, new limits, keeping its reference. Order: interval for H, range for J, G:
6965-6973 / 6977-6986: 0.0011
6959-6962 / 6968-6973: 0.0005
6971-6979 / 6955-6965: 0.0001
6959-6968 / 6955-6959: 0.0000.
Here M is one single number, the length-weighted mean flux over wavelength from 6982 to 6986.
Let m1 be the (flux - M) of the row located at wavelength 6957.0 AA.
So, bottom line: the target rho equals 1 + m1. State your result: 1.03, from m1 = 0.032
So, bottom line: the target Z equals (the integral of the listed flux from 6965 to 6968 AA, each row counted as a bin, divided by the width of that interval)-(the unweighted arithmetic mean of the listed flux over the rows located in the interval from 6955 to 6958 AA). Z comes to -0.05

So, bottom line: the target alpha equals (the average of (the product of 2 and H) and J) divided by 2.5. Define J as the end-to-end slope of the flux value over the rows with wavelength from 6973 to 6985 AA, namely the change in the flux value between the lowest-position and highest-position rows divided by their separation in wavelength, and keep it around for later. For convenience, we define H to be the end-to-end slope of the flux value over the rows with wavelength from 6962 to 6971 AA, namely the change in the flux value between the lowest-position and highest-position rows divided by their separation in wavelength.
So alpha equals -0.0003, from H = -0.0008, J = 0.0000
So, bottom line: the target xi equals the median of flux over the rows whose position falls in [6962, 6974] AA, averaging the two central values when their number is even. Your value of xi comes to 0.836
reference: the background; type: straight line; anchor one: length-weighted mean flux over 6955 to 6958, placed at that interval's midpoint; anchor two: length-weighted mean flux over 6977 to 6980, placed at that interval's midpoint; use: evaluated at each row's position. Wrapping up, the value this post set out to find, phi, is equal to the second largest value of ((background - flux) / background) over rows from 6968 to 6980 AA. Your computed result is 0.028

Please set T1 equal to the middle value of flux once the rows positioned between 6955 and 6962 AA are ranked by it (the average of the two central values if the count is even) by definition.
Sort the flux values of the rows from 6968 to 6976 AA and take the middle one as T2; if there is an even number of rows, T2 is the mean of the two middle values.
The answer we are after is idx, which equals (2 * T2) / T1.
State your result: 1.93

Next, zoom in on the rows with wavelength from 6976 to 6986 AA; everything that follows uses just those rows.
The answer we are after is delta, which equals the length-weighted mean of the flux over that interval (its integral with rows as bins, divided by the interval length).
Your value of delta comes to 0.847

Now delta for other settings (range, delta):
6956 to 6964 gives 0.860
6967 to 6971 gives 0.833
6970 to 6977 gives 0.843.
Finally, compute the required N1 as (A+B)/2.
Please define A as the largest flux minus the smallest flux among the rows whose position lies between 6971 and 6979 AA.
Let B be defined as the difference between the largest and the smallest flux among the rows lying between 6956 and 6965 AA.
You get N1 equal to 0.0250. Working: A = 0.010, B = 0.0400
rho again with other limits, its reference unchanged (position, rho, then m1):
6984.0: 1.00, 0.000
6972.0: 1.00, -0.004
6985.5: 1.00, -0.004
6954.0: 1.04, 0.037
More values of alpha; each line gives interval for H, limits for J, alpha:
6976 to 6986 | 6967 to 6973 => 0.0000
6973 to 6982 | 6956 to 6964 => -0.0009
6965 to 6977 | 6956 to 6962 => -0.0005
